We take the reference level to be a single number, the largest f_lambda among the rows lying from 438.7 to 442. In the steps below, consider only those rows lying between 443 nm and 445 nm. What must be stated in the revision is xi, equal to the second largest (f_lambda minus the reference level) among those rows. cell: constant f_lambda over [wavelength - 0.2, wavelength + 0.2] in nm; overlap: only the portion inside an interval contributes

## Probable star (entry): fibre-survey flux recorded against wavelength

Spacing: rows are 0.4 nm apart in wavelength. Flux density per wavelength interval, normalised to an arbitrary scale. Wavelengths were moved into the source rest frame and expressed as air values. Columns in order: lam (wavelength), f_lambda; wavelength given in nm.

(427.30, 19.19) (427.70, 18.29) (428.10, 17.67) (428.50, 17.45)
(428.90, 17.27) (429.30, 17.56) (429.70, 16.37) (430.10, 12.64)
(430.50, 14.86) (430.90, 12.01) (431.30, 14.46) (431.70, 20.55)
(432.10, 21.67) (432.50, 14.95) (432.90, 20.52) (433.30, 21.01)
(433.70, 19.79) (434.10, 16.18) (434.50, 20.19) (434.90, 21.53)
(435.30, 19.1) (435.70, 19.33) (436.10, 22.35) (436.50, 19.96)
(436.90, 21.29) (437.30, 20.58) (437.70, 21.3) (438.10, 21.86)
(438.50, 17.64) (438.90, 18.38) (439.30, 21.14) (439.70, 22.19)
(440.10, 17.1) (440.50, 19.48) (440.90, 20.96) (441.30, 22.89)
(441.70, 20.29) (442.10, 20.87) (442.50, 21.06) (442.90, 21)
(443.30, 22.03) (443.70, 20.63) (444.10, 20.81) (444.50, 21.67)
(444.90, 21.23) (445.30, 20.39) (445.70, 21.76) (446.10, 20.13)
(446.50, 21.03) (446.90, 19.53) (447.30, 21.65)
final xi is -1.2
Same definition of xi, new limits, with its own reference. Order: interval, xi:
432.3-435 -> -1.9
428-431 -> -5.3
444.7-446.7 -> -1.7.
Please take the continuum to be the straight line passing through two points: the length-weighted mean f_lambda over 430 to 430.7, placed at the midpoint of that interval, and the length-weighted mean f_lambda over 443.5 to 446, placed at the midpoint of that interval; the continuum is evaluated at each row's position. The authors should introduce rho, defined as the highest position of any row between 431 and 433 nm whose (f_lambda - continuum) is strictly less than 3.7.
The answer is 432.50 nm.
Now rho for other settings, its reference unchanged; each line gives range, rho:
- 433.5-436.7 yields 436.50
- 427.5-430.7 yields 430.50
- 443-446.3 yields 446.10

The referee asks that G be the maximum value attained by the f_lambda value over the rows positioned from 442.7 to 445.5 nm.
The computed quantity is 22.03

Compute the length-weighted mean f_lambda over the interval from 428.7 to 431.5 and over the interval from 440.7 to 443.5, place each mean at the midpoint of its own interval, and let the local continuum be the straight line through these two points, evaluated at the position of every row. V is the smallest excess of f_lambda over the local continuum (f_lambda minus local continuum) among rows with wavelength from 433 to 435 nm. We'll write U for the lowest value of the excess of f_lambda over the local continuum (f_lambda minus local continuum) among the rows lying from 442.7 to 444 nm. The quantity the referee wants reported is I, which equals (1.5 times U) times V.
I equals 2.1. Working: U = -1.51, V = -0.9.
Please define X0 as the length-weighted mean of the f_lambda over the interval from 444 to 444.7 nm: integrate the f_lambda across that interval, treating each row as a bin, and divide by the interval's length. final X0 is 21.3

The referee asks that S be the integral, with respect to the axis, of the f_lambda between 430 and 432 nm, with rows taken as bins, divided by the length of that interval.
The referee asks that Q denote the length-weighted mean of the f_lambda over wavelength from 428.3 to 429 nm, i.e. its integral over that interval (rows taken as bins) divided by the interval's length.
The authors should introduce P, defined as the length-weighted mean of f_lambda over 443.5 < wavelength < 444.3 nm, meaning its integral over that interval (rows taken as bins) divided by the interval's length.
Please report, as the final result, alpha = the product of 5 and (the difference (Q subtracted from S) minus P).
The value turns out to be -114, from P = 20.7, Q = 17.4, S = 15.4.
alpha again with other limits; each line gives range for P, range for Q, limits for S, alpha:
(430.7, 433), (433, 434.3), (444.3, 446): -76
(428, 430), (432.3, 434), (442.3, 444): -74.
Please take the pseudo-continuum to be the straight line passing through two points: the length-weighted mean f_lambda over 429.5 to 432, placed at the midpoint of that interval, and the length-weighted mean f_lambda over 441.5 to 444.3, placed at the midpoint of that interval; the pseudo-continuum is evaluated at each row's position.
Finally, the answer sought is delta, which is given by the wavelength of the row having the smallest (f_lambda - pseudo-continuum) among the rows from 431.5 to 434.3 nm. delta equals 432.50 nm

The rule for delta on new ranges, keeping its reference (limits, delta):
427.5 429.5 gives 428.90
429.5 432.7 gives 430.90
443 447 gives 446.90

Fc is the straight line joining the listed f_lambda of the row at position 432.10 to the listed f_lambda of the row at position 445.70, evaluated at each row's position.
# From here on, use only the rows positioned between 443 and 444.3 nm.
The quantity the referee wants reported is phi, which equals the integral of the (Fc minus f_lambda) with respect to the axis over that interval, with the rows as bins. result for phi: 0.8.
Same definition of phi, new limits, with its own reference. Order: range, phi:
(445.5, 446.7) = 0.9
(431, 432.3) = 4.3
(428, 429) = 4.2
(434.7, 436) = 2.0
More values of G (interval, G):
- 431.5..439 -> 22.35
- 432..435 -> 21.67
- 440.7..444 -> 22.89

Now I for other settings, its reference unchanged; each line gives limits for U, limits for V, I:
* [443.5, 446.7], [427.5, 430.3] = 11.7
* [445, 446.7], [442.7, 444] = 7.4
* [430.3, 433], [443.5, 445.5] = 13.3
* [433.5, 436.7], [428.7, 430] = -2.2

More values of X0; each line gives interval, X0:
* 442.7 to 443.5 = 21.5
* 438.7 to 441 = 19.8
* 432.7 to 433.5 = 20.8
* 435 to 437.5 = 20.5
